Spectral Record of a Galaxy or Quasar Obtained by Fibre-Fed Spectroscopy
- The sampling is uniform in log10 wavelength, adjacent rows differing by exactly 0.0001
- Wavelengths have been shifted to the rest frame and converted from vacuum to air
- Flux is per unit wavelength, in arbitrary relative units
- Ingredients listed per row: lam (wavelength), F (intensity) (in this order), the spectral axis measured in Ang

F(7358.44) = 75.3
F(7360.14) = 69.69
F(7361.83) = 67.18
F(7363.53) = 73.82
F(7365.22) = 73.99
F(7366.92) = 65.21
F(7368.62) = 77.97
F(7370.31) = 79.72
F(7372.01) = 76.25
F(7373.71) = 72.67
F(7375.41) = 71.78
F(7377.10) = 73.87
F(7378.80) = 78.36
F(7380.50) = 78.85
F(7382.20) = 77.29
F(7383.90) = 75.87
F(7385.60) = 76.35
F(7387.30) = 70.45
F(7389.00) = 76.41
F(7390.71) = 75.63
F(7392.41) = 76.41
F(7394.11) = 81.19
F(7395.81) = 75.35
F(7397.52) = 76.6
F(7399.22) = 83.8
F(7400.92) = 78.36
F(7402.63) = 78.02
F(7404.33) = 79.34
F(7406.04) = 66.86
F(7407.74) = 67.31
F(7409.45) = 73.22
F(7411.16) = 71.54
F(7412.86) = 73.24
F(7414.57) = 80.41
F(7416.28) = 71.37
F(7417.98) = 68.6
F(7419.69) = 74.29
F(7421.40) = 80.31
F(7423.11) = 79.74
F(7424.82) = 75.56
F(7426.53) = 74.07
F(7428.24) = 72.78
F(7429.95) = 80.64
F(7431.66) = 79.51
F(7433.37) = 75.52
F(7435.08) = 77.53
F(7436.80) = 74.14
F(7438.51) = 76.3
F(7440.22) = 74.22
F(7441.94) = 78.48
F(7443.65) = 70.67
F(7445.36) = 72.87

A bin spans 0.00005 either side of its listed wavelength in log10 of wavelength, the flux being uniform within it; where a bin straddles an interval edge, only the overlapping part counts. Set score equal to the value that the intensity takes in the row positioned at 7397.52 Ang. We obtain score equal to 76.6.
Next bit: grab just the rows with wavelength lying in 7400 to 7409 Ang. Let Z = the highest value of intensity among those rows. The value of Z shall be 79.34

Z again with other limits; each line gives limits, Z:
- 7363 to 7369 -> 77.97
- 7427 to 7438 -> 80.64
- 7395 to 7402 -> 83.8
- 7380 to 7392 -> 78.85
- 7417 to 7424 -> 80.31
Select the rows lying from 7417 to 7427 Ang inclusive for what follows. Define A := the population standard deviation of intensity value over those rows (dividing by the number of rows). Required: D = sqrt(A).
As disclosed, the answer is 2.0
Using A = 4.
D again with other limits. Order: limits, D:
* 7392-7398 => 1.5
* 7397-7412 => 2.3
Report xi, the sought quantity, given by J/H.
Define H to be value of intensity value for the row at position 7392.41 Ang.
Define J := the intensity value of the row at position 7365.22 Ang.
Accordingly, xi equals 0.97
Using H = 76.41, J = 73.99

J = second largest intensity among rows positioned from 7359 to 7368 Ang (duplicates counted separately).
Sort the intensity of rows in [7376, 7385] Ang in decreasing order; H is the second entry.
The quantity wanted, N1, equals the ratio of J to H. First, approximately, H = 78.36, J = 73.82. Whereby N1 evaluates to 0.94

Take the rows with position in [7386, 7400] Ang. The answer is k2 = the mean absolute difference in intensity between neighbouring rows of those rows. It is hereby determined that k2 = 3.8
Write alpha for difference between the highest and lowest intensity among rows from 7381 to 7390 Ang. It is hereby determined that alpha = 6.8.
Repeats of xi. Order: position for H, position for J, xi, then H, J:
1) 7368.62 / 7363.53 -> 0.95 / 77.97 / 73.82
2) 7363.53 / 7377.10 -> 1.00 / 73.82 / 73.87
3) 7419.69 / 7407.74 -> 0.91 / 74.29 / 67.31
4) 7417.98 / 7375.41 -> 1.05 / 68.6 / 71.78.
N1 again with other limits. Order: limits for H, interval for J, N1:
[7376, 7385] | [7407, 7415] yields 0.93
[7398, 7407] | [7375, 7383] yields 0.99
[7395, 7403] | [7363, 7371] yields 1.00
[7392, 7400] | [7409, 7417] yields 0.90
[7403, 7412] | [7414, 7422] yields 1.10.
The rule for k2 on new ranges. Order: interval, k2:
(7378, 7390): 2.6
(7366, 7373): 6.0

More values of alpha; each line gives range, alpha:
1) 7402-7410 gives 12.5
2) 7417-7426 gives 11.7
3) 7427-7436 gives 7.9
